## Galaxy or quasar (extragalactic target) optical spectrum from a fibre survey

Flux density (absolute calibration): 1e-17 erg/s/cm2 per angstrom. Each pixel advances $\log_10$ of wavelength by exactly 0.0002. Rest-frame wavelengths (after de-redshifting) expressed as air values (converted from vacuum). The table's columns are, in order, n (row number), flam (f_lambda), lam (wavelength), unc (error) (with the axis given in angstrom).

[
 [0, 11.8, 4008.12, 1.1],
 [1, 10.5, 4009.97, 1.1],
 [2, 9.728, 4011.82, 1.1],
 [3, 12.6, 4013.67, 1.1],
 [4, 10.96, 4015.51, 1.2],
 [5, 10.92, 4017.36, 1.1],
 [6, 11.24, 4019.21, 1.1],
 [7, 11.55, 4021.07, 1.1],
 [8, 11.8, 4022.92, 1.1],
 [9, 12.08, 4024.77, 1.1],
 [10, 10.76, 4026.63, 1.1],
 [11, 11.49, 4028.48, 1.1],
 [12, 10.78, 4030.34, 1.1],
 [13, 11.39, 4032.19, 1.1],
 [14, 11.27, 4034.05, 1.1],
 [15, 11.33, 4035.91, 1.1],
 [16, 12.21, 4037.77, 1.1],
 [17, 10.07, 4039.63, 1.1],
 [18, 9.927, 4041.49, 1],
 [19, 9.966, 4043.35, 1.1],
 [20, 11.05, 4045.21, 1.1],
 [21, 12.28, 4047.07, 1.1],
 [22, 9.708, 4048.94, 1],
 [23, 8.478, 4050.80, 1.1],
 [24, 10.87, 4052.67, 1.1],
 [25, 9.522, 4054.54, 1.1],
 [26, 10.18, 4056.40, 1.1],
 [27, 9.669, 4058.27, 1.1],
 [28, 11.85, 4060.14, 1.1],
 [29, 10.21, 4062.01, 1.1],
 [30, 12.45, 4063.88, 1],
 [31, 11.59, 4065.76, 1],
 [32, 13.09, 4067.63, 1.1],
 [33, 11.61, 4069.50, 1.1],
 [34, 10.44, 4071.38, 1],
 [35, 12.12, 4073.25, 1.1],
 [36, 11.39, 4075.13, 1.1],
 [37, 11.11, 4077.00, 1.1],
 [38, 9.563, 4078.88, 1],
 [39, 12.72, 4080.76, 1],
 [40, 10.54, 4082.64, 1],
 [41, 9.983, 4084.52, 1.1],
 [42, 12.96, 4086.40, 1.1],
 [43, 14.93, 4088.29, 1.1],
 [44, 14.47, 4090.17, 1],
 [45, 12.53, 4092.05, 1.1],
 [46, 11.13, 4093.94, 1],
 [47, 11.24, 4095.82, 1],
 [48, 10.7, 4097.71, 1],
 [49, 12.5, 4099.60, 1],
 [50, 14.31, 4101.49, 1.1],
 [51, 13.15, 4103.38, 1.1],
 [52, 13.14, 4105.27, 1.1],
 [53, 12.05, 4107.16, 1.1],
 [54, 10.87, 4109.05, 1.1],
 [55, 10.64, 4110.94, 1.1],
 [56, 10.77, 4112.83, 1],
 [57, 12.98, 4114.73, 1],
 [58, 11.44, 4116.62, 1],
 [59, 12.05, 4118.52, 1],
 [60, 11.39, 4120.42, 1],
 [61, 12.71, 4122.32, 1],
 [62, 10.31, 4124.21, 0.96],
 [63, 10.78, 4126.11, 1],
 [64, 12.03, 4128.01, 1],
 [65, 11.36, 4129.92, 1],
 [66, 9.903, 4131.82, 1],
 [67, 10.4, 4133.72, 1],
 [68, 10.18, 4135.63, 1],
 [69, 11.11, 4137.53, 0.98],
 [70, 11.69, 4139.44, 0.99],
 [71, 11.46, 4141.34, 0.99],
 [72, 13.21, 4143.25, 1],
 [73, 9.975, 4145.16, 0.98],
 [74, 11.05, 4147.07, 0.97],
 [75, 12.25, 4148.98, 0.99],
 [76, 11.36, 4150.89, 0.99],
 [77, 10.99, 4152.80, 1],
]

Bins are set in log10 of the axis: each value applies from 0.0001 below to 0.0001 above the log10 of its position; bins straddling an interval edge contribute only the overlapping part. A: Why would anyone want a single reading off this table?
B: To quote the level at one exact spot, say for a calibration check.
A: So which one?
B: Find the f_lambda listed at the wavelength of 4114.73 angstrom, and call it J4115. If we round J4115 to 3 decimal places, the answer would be 12.980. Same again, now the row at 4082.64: 10.540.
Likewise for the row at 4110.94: 10.640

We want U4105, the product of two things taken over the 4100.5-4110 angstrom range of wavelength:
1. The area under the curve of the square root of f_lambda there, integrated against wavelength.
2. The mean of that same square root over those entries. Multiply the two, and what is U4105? 120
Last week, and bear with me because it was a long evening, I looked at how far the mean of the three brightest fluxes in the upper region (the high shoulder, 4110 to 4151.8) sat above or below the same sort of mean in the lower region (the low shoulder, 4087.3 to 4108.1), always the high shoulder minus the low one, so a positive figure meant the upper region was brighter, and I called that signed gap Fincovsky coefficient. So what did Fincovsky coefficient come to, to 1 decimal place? -1.6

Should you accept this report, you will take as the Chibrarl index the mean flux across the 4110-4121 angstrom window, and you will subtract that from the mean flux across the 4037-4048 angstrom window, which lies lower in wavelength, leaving -0.6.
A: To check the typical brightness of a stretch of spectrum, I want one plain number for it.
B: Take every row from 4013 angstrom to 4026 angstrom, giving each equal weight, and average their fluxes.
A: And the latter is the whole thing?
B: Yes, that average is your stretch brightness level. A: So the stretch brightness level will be 11.6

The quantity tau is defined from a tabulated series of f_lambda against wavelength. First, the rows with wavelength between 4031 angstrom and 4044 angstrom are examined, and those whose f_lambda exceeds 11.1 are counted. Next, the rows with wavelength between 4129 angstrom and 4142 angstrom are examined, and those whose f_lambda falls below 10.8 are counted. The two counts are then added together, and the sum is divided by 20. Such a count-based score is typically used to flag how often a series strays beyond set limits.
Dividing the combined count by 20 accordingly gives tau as 0.35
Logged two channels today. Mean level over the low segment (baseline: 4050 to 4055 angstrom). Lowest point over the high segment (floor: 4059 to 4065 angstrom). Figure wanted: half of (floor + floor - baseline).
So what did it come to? 5.4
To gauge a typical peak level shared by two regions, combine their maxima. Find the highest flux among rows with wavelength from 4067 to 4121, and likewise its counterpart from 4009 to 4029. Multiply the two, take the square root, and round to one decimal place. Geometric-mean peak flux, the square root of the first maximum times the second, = 13.7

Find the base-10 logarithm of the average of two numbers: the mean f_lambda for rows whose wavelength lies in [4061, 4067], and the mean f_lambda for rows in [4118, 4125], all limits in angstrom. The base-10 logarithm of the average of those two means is 1.06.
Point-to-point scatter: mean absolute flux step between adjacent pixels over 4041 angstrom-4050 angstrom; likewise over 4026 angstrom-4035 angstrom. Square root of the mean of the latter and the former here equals 0.94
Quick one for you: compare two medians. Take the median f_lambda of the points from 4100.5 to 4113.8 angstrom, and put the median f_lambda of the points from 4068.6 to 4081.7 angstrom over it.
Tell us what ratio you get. 0.95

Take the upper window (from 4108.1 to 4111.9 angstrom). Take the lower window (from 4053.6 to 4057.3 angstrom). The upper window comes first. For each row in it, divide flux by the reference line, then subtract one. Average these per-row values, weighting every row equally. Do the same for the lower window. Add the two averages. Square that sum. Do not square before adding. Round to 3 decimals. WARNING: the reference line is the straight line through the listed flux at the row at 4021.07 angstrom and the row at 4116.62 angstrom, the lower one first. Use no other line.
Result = 0.042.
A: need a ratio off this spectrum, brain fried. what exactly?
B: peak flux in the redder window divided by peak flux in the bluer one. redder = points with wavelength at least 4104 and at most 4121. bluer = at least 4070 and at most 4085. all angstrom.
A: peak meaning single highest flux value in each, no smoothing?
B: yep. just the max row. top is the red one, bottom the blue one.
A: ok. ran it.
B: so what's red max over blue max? 1.03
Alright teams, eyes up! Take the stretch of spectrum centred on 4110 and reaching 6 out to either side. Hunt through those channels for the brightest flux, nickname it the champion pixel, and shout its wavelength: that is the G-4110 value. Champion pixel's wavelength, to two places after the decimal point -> 4105.27 angstrom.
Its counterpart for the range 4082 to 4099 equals 4088.29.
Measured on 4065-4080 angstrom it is 4067.63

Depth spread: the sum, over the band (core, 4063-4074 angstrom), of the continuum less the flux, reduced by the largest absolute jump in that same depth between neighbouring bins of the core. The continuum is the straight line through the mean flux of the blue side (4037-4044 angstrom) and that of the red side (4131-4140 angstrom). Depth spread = -10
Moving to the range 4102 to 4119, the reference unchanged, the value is -14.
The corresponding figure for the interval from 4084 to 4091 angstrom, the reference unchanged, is -13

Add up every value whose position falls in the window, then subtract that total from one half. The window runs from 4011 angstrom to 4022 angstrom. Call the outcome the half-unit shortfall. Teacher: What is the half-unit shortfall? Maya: -66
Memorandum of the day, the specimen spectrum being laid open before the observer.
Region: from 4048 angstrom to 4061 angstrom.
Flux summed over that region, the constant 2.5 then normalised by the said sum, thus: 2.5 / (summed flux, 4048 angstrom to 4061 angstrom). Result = 0.0356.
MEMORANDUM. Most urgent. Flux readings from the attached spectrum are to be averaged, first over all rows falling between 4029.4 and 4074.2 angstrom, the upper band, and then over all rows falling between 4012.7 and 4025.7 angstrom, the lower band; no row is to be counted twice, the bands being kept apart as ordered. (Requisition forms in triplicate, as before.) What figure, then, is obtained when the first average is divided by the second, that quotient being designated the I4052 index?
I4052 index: 0.94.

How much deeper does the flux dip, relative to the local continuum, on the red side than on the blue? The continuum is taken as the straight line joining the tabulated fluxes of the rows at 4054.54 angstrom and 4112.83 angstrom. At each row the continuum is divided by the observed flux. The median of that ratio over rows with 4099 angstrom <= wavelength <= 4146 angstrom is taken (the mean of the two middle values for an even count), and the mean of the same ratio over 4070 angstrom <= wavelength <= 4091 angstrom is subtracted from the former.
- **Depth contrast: 0.10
